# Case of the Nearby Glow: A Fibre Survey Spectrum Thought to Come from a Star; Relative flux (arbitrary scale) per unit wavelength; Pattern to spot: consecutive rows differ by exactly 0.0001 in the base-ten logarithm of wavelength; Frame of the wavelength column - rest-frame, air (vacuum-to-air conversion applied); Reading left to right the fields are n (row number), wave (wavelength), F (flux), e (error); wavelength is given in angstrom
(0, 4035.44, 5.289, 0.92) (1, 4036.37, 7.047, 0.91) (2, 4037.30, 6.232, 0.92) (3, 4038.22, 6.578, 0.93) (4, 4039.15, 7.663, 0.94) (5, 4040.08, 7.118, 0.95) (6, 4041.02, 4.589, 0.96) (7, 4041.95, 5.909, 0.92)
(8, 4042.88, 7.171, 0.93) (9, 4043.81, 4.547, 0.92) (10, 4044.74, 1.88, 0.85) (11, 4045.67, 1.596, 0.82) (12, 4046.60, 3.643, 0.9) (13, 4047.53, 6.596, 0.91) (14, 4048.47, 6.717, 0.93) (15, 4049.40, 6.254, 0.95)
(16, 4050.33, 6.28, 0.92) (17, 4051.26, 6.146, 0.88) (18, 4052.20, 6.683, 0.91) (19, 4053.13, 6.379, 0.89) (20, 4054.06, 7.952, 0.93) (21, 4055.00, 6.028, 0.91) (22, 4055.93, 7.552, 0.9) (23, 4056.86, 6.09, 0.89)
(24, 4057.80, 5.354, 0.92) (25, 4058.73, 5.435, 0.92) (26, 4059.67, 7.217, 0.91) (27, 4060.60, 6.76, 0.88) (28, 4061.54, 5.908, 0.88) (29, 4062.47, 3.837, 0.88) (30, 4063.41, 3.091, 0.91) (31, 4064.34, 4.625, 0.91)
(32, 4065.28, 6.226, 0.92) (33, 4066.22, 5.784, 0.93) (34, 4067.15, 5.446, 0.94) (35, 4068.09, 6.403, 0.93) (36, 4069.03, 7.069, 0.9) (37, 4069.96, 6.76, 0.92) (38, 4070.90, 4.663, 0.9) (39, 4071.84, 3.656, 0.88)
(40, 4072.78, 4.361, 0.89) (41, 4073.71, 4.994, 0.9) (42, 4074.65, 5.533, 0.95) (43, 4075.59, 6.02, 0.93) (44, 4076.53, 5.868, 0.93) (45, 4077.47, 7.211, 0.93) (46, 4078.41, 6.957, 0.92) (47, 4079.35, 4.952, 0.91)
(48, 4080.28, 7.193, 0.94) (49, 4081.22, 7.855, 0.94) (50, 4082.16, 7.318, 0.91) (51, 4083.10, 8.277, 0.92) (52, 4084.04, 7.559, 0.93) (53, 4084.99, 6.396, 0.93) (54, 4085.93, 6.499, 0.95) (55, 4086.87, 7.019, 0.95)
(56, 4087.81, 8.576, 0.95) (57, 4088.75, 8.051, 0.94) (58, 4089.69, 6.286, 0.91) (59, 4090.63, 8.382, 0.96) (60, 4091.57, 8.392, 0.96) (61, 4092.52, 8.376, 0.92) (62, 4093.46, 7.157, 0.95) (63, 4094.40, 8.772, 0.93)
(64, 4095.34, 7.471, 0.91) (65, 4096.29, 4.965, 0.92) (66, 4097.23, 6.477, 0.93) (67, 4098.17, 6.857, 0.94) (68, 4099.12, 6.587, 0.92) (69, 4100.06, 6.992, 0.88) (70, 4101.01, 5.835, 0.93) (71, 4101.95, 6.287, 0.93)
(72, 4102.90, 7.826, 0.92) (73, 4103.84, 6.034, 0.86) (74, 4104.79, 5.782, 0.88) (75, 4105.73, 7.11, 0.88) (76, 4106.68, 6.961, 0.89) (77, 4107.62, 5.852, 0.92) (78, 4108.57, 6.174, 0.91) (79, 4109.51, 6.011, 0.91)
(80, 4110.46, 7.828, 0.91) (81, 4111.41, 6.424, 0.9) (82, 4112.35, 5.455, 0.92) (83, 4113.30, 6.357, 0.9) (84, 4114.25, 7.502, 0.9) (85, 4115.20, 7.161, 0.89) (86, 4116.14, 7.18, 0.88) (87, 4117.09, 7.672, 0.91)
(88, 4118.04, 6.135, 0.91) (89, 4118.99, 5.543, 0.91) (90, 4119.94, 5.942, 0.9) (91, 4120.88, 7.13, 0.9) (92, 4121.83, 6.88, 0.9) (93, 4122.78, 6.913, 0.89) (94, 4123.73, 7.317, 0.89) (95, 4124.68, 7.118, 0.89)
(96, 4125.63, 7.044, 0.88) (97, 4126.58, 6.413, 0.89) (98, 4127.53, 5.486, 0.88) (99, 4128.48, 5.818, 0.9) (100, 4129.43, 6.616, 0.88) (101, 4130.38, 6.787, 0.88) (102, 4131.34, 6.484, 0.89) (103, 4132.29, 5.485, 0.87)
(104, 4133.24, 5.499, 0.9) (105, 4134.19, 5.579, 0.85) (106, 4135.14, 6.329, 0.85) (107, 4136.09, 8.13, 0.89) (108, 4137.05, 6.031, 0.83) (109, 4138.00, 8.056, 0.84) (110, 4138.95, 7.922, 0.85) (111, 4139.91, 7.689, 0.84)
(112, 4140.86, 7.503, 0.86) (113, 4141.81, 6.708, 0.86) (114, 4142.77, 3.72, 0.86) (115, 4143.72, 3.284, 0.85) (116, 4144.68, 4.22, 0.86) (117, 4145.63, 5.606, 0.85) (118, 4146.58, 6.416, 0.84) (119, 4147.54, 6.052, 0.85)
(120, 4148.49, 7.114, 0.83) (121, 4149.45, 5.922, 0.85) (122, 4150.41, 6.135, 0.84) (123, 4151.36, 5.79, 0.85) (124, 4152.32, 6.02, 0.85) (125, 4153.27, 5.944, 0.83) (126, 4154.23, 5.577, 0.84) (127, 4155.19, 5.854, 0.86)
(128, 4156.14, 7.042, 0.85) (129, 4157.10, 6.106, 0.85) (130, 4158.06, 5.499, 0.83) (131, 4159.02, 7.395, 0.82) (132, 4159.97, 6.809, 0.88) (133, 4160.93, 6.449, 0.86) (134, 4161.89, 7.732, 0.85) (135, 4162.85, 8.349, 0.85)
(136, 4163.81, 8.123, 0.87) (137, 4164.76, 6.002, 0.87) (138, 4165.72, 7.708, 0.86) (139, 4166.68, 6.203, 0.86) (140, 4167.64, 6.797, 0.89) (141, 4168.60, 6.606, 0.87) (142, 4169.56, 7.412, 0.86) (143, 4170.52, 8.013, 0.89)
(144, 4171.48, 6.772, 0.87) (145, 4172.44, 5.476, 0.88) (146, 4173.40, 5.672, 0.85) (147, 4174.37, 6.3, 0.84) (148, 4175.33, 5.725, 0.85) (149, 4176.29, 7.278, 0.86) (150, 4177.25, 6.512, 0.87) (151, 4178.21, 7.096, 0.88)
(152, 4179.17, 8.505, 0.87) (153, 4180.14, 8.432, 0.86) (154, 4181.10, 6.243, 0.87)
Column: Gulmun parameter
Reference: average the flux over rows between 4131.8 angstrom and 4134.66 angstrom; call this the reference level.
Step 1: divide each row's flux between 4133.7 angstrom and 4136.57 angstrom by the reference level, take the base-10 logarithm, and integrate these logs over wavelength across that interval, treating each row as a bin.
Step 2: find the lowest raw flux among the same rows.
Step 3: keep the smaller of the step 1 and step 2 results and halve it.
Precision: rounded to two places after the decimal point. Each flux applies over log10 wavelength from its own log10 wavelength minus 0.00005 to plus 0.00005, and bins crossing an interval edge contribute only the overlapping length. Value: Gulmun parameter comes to 0.11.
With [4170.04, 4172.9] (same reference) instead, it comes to 0.12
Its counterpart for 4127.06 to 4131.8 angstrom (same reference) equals 0.12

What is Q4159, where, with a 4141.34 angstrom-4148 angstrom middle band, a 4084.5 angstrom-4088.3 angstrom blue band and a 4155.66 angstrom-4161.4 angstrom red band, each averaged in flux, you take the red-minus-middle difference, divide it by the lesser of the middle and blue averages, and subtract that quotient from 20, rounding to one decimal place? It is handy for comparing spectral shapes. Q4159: 19.7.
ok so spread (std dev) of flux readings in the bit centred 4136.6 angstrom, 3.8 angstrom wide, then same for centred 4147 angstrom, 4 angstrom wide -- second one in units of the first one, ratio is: 0.6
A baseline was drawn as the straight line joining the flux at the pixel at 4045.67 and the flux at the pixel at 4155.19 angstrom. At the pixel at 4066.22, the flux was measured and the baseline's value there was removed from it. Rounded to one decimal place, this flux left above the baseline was 3.4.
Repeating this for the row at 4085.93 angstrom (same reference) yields 3.3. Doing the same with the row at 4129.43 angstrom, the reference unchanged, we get 1.8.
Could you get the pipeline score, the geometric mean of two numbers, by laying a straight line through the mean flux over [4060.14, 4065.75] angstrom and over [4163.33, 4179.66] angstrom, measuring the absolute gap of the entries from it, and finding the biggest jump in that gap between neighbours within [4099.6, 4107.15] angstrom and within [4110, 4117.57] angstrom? 1.6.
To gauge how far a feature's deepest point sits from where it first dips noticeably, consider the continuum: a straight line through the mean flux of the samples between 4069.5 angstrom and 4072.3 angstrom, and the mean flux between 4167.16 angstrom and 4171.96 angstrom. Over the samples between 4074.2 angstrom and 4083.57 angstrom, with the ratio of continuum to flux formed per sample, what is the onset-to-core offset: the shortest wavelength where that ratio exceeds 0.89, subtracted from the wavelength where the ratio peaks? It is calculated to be 4.7 angstrom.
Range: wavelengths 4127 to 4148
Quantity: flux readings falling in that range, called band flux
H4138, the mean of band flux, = 6.16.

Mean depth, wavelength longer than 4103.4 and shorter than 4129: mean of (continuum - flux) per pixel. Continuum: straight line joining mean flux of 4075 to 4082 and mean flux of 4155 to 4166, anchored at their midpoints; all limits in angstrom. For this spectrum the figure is 0.2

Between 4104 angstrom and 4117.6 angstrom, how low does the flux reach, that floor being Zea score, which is 5.455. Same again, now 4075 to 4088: 4.952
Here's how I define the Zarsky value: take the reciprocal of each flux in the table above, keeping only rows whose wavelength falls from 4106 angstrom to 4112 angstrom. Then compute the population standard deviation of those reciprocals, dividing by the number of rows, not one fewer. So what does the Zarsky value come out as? 0.015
